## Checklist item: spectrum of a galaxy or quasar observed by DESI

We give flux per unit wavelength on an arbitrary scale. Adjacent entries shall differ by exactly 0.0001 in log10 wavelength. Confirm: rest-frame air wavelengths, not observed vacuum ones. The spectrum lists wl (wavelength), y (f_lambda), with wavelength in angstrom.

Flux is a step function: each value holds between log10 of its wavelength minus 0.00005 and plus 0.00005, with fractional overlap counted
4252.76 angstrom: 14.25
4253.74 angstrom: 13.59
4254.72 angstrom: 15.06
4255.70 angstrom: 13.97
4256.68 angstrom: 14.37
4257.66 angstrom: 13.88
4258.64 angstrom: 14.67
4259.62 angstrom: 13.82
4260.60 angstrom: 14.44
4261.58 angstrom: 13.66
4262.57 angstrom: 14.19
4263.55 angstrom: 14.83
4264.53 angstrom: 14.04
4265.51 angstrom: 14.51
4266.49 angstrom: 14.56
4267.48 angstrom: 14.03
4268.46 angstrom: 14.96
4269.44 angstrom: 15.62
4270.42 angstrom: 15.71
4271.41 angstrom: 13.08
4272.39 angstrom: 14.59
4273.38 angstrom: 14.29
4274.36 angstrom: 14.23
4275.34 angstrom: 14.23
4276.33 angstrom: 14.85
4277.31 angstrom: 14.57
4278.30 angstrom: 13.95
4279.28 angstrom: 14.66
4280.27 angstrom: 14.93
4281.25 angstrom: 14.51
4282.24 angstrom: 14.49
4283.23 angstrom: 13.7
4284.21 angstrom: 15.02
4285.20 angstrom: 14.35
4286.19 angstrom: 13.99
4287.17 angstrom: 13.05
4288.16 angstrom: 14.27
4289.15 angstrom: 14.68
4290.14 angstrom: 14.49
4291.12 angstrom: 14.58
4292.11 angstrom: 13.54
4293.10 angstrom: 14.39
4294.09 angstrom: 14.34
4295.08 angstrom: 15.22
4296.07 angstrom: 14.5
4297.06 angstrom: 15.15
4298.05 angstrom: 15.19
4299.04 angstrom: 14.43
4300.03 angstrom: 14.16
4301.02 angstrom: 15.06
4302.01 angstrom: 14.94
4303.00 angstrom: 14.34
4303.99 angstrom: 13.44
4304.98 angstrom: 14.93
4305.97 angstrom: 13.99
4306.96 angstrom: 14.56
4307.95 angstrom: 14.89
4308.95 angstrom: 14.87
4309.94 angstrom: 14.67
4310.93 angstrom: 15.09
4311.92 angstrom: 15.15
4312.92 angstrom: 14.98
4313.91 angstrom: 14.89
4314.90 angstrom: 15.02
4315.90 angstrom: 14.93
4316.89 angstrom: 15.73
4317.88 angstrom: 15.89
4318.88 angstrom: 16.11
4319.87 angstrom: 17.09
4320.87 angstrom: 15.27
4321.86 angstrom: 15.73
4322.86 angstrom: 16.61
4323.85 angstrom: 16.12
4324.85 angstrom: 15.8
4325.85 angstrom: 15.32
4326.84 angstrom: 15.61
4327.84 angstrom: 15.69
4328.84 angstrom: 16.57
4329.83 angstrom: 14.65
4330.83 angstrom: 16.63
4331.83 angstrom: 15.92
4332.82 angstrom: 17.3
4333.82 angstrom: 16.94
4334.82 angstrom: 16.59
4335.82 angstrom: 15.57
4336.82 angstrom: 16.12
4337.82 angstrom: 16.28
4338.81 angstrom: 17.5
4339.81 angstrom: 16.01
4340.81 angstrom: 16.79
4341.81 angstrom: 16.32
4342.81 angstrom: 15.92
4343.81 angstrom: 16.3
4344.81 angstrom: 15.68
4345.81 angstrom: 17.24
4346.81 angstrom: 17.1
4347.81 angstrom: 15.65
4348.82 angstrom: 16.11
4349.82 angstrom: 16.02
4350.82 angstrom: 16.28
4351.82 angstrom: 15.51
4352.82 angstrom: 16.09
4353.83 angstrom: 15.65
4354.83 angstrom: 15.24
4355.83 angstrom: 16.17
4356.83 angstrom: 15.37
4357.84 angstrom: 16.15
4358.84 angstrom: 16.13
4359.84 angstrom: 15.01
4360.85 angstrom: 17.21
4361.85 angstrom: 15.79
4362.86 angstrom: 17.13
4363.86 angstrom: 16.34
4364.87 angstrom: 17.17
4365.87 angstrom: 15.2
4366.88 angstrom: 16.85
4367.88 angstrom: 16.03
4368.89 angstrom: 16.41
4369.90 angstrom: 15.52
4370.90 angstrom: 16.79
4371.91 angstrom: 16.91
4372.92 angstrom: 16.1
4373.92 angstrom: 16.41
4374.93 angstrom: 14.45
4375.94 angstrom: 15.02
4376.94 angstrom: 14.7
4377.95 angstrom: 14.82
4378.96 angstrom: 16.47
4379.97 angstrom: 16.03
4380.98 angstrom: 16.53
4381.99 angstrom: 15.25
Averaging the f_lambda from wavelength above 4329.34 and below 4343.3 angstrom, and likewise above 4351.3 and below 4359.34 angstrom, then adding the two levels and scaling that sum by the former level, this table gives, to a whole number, 524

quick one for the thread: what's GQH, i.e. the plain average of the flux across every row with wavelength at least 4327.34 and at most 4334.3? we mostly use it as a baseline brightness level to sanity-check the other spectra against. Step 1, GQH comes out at 16.2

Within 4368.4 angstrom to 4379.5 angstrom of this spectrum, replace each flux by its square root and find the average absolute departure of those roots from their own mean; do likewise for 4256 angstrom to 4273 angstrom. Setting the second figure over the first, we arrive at 0.65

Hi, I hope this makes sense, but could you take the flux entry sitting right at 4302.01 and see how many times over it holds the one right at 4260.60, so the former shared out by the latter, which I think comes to 1.03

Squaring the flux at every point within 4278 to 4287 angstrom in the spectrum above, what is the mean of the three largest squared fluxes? 221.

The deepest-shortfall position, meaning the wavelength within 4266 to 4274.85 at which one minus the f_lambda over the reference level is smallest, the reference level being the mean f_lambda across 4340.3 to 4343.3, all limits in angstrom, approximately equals 4270.42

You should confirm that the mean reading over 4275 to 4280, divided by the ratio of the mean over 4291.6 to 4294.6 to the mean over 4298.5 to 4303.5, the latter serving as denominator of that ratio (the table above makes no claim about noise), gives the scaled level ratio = 15.0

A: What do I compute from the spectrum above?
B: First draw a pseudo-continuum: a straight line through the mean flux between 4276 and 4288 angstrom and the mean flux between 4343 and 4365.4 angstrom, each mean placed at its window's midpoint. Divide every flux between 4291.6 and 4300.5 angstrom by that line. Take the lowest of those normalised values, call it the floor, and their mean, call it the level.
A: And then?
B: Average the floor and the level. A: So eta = 0.959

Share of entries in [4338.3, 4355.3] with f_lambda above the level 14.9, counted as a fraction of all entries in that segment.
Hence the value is 1.0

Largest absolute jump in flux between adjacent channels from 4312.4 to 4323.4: 1.82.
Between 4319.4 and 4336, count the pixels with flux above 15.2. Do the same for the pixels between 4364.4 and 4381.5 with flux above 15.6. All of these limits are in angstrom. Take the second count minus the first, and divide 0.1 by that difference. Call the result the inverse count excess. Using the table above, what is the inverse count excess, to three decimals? -0.020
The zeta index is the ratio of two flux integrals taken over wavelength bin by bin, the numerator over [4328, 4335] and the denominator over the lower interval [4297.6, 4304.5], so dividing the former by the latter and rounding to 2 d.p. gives 1.14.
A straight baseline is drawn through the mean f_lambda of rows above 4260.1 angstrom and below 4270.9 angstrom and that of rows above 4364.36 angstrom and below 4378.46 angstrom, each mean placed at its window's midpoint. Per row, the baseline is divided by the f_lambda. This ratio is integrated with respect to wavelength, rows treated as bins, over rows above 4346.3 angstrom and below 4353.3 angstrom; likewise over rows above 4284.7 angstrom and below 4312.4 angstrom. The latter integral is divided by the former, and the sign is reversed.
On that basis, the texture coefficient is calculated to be -4.2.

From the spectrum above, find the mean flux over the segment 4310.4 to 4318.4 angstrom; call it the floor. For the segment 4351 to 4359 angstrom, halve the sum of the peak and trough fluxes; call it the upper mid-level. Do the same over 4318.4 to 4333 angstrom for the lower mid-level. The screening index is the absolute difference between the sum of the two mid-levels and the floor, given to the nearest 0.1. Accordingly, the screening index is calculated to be 16.5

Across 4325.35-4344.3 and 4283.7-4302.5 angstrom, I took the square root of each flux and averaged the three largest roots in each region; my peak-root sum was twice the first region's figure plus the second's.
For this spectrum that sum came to 12.2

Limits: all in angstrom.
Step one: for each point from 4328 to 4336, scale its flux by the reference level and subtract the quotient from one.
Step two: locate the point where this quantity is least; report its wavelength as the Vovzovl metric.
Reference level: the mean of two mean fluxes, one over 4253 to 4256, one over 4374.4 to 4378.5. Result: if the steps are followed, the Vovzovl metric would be 4332.82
